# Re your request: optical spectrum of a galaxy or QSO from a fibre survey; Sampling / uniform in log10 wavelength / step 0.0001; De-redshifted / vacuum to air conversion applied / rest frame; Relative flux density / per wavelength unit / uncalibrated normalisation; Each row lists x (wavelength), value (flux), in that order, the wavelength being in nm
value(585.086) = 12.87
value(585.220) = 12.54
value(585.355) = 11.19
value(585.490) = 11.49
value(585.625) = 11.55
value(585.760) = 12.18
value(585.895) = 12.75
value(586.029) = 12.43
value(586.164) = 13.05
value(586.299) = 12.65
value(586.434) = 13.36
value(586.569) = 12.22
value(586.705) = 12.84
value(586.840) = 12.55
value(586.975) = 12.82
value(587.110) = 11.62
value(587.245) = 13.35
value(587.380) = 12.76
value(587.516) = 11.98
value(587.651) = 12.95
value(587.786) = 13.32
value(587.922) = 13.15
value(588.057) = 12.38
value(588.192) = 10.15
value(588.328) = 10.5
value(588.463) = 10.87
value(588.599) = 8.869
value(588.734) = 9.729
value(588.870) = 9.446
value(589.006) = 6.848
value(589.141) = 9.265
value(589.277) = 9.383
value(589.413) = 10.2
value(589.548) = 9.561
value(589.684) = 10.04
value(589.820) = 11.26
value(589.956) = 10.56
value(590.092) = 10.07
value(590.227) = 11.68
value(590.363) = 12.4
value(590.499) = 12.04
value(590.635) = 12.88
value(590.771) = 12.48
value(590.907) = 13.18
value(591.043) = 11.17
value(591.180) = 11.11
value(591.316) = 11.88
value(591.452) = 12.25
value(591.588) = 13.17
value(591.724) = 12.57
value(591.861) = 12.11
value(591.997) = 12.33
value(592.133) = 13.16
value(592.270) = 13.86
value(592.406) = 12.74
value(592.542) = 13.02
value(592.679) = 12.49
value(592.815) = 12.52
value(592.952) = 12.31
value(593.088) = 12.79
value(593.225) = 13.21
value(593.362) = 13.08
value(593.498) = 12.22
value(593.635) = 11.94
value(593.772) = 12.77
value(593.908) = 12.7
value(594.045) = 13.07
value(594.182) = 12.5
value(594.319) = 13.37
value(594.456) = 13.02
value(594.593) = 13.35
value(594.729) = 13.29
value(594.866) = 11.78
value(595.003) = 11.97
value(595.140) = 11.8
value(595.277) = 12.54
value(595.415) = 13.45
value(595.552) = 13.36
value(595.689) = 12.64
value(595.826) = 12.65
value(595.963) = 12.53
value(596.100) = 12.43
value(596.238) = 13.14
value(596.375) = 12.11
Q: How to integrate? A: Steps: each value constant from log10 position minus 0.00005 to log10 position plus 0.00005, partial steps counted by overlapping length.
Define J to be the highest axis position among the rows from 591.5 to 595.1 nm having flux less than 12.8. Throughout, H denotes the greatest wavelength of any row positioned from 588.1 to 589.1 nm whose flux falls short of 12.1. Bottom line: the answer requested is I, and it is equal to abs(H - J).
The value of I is 6.00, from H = 589.006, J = 595.003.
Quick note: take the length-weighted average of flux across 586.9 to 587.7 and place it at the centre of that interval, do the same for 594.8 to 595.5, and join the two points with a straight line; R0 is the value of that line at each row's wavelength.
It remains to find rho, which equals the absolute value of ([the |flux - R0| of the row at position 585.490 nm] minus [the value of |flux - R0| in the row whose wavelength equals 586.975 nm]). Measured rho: 0.9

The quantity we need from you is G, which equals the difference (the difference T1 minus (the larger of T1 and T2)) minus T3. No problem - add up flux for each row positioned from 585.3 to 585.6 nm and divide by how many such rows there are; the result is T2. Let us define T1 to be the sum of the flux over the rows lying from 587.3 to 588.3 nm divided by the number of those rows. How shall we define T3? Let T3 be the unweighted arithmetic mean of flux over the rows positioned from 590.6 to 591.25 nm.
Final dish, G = -12.2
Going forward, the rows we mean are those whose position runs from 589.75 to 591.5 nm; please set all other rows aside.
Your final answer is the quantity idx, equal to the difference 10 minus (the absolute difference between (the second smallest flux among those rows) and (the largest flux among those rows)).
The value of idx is 7.4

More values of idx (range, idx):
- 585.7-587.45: 8.8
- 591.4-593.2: 8.4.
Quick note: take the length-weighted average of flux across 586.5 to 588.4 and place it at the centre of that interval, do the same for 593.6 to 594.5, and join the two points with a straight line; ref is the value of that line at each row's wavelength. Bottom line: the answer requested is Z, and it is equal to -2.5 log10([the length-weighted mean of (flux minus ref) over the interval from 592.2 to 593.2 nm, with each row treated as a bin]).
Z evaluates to 2.1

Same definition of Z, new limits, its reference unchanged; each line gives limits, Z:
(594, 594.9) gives 2.2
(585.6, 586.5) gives 1.0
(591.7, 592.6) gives 1.8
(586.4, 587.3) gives 1.1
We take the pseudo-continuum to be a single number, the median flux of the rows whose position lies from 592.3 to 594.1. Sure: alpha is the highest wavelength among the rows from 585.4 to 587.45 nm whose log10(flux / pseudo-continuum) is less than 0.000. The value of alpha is 587.110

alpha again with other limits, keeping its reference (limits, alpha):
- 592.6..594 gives 593.908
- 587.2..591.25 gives 591.180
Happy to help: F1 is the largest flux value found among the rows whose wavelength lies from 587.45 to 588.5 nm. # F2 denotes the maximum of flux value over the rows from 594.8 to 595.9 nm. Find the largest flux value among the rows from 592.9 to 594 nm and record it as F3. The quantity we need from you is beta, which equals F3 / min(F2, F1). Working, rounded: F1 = 13.32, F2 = 13.45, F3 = 13.21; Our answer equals 0.99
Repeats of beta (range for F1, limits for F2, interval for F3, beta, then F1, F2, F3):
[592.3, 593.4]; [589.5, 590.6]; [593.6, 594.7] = 1.08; 13.21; 12.4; 13.37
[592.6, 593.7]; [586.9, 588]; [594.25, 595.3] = 1.01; 13.21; 13.35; 13.37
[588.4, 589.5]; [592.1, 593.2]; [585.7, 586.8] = 1.23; 10.87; 13.86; 13.36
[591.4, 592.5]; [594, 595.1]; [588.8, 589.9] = 0.84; 13.86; 13.37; 11.26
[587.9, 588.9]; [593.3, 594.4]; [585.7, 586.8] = 1.02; 13.15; 13.37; 13.36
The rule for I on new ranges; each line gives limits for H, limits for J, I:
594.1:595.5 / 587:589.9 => 5.32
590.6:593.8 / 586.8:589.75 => 3.95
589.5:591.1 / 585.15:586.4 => 4.74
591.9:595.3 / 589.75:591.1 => 4.10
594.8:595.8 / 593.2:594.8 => 0.96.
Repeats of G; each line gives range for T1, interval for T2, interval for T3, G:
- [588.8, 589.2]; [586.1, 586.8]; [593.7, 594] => -17.0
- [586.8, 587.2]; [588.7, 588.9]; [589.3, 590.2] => -10.3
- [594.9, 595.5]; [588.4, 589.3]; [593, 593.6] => -12.8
